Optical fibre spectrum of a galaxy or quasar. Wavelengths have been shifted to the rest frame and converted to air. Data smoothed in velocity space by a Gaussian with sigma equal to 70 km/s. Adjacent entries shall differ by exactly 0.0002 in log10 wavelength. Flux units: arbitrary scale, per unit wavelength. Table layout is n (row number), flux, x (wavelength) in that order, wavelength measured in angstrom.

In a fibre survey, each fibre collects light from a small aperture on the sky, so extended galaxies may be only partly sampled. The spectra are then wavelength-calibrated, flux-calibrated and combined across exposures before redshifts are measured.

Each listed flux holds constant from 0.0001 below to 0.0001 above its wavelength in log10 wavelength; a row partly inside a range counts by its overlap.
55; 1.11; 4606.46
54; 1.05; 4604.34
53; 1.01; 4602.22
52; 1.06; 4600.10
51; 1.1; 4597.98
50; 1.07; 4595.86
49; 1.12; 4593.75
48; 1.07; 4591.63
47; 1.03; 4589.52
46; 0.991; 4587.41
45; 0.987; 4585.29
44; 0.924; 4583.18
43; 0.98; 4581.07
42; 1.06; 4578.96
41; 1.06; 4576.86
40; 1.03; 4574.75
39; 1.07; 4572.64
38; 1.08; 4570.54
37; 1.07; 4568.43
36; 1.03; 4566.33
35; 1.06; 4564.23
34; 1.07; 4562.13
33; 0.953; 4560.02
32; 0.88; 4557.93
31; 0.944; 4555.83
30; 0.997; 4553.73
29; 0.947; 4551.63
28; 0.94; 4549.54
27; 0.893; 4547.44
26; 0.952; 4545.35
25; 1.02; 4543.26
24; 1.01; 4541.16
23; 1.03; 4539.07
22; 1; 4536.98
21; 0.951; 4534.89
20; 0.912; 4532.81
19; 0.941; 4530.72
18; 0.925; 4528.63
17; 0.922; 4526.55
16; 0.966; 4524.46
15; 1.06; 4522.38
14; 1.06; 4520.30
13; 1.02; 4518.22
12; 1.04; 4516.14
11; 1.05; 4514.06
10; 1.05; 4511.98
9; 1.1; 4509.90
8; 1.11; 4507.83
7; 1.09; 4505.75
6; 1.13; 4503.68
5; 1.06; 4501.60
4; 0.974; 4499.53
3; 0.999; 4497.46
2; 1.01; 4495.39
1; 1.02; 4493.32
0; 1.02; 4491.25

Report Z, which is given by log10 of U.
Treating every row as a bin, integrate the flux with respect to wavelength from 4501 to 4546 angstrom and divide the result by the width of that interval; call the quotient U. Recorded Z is 0.0078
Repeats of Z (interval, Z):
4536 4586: -0.0002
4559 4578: 0.0200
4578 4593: 0.0033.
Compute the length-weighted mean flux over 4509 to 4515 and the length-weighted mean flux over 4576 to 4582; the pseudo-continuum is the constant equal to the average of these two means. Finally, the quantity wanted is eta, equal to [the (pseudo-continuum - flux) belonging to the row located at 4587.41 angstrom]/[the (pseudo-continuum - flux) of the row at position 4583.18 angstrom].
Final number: 0.47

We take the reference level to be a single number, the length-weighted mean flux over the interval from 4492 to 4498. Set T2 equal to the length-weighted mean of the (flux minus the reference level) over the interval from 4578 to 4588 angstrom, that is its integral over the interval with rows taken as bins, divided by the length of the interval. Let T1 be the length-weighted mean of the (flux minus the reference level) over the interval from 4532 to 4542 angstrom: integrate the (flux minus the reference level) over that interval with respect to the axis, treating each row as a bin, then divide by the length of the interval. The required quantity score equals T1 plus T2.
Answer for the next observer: -0.05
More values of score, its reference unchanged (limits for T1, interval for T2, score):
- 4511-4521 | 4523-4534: -0.04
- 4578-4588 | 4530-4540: -0.07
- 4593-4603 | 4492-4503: 0.07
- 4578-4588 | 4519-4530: -0.05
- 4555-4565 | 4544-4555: -0.09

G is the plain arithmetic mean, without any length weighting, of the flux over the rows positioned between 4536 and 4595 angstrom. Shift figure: 1.01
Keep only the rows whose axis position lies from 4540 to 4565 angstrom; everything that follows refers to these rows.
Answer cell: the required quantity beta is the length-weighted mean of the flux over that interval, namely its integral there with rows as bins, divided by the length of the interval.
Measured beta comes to 0.97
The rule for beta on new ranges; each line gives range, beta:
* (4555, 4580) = 1.03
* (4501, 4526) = 1.06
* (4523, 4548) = 0.96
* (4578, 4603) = 1.03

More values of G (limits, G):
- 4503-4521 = 1.07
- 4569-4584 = 1.03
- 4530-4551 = 0.96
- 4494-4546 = 1.02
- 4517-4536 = 0.97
